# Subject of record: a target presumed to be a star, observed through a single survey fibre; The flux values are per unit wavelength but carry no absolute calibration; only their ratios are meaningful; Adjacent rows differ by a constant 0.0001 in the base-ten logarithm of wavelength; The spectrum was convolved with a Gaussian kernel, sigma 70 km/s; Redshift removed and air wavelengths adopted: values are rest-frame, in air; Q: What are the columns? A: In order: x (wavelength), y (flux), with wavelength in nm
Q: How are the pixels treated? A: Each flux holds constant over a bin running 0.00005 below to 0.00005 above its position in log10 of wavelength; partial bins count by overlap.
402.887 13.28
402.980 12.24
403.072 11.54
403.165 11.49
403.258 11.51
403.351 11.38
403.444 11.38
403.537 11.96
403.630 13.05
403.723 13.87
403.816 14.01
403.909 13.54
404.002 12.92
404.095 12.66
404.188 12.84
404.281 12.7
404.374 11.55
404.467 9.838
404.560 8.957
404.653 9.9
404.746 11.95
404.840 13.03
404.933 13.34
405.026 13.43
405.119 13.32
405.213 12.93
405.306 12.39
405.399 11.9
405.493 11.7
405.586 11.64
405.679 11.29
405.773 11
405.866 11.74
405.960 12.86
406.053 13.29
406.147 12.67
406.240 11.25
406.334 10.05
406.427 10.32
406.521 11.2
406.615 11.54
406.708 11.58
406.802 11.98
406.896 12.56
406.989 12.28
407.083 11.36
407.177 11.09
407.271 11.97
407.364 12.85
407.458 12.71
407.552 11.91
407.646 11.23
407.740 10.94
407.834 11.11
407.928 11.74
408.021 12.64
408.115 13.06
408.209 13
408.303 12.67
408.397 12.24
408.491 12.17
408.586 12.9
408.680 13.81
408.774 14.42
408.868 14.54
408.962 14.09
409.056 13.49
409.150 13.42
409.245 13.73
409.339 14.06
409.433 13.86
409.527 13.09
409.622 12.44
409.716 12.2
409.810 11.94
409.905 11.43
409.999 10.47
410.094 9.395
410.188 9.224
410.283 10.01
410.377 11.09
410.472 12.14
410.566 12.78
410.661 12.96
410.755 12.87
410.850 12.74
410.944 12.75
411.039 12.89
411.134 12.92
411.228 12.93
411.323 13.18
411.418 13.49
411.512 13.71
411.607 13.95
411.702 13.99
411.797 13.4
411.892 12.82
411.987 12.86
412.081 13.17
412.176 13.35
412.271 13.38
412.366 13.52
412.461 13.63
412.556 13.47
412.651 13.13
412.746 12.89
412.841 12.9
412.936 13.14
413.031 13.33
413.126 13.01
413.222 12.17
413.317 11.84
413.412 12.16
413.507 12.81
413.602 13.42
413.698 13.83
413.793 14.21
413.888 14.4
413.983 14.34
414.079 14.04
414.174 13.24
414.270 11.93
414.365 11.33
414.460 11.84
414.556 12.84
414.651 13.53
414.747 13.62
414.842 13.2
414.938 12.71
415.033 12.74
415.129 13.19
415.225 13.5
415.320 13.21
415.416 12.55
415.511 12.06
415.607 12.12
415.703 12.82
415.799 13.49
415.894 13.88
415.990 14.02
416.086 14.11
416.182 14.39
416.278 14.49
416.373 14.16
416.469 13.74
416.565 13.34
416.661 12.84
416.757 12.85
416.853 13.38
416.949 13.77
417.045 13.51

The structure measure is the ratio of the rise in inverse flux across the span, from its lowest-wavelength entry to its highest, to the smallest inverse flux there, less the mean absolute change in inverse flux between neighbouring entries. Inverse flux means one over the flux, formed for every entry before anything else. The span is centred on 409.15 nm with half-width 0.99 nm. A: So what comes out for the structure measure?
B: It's 0.426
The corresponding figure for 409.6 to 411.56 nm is -0.105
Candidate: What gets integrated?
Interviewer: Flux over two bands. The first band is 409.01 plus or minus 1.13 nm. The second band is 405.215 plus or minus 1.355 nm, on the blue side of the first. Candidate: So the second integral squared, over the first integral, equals 36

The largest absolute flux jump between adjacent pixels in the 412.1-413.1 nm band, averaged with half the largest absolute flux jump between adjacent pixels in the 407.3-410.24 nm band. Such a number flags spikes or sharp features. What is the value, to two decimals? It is 0.44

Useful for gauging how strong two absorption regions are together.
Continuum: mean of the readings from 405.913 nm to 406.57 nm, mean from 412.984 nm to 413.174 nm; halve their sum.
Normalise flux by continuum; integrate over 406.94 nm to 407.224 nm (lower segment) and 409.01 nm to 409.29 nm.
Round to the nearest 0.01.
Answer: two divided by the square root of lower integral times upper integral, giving 7.03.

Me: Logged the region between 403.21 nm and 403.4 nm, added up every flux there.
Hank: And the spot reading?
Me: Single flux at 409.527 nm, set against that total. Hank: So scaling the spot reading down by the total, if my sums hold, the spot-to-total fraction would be 0.57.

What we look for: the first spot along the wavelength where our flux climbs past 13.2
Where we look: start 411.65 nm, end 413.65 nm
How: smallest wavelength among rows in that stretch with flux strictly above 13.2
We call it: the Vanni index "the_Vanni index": 411.702 nm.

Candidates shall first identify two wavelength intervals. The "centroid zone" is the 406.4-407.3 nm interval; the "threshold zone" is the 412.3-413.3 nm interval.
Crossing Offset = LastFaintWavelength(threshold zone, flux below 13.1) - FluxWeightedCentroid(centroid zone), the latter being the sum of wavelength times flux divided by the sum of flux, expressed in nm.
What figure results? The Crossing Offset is 6.37 nm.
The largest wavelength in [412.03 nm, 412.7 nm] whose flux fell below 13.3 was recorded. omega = 412.651 nm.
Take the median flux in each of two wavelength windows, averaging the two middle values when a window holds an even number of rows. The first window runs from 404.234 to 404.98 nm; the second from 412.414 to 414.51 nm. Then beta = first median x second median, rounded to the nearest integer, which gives 154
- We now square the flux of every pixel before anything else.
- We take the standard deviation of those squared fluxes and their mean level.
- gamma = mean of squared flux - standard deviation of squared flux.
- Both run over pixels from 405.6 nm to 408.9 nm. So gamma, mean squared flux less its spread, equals 122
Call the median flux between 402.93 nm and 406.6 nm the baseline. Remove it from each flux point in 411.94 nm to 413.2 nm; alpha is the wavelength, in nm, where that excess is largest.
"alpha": 412.461 nm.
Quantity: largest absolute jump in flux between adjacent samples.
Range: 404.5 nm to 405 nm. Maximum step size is 2.05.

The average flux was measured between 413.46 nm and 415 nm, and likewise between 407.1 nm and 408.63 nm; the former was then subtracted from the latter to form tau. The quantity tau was -1.1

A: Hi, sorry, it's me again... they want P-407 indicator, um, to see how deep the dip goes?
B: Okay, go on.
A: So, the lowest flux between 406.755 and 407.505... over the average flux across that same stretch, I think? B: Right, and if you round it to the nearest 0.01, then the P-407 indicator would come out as 0.92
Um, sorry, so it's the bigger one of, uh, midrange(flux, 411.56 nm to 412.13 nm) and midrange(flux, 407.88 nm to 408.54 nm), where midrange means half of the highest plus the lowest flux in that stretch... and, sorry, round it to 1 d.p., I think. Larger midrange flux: 13.4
